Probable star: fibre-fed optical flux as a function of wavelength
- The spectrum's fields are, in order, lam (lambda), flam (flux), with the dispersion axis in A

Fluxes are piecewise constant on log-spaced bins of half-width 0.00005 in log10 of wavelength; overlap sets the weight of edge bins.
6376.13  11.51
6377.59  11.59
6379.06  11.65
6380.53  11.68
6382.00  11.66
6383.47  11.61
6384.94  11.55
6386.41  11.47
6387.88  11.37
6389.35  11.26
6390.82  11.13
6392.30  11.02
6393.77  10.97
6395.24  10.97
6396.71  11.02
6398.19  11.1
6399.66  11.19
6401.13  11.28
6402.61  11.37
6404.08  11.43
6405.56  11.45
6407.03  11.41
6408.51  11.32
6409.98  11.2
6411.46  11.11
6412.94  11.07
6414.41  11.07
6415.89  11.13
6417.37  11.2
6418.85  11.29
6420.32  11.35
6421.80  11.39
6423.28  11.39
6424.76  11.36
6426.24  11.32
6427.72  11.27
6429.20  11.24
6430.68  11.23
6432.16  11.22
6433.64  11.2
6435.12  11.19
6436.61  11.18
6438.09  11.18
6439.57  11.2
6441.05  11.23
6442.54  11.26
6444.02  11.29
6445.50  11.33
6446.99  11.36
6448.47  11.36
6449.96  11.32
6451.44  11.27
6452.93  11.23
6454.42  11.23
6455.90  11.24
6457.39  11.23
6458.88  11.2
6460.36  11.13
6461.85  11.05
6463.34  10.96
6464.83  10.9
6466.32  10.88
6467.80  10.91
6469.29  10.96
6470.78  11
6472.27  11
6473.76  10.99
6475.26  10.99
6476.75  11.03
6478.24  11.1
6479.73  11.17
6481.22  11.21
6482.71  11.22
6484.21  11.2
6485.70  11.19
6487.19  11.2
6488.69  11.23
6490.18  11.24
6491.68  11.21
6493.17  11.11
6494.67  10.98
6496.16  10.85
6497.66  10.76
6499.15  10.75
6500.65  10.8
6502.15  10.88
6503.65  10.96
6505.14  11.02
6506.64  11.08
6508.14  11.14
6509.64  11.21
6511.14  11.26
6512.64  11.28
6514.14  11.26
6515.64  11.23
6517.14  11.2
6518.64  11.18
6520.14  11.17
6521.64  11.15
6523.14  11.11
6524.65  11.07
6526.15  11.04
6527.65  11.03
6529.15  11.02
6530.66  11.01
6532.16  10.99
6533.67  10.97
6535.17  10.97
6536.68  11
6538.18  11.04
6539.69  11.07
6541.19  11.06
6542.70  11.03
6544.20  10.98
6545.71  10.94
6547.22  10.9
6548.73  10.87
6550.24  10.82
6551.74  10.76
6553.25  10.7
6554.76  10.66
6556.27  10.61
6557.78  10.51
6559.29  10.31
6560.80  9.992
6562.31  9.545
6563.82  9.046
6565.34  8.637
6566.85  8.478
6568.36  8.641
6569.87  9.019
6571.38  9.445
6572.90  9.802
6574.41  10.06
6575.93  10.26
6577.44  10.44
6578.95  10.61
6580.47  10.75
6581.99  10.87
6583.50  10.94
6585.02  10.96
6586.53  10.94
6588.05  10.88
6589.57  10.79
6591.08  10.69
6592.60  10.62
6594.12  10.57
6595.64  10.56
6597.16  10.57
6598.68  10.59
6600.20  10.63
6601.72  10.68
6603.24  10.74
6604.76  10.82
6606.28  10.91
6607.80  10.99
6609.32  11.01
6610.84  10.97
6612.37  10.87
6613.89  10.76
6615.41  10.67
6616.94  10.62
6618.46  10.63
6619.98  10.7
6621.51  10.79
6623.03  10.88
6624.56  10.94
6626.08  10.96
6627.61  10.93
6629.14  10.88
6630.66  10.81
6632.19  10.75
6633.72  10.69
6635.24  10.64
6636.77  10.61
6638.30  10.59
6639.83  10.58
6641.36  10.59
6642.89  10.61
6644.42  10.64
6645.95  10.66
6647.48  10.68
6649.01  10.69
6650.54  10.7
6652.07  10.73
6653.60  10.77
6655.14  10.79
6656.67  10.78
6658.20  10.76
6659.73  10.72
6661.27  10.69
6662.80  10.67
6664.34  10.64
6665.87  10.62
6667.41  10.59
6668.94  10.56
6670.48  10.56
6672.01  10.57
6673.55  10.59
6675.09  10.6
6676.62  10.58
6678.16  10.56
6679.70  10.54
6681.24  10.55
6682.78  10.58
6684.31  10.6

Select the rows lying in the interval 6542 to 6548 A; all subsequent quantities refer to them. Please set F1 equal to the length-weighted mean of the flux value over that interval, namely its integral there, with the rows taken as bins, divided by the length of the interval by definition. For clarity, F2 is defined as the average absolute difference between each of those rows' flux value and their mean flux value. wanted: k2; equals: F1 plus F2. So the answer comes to 11.0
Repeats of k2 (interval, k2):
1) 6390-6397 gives 11.1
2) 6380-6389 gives 11.6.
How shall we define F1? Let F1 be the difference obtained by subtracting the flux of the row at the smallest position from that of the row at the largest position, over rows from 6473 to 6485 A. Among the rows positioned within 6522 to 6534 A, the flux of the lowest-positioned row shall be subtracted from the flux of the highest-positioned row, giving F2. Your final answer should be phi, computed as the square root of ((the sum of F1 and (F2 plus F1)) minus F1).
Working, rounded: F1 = 0.21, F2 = -0.14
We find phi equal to 0.3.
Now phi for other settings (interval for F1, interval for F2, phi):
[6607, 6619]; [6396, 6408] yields 0.2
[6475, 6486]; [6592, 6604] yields 0.6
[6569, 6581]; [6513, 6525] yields 1.2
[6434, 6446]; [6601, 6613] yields 0.6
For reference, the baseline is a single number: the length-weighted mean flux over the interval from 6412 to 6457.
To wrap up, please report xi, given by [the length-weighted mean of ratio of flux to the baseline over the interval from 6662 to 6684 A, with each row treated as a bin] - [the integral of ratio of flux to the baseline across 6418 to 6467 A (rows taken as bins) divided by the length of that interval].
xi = -0.057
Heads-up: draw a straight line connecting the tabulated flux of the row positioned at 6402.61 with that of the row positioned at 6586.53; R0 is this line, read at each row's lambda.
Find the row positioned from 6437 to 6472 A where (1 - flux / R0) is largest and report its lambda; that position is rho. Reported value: 6466.32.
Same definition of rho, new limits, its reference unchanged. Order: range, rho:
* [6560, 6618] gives 6566.85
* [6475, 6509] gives 6499.15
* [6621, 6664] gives 6639.83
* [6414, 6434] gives 6414.41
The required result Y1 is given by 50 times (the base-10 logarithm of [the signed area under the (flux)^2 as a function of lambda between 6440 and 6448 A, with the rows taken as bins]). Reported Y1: 150.4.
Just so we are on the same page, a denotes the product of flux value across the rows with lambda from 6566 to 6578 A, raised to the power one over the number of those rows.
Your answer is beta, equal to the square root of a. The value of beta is 3.08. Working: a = 9.5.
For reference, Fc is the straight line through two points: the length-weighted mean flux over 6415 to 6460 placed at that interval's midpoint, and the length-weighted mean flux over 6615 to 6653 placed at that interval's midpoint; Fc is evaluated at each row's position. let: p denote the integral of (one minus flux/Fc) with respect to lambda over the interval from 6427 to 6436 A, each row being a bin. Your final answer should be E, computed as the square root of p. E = 0.2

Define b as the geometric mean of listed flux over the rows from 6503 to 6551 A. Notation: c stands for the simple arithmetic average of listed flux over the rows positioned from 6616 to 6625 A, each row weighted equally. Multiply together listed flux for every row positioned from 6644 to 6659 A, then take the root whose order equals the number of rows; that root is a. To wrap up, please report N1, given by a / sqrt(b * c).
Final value 0.98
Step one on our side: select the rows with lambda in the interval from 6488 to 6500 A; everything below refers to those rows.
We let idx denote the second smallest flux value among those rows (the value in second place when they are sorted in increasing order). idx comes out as 10.76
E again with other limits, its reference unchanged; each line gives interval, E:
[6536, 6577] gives 1.6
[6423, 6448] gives 0.1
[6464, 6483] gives 0.5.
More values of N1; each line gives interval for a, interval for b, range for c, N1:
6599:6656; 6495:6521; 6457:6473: 0.97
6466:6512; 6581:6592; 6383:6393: 1.00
